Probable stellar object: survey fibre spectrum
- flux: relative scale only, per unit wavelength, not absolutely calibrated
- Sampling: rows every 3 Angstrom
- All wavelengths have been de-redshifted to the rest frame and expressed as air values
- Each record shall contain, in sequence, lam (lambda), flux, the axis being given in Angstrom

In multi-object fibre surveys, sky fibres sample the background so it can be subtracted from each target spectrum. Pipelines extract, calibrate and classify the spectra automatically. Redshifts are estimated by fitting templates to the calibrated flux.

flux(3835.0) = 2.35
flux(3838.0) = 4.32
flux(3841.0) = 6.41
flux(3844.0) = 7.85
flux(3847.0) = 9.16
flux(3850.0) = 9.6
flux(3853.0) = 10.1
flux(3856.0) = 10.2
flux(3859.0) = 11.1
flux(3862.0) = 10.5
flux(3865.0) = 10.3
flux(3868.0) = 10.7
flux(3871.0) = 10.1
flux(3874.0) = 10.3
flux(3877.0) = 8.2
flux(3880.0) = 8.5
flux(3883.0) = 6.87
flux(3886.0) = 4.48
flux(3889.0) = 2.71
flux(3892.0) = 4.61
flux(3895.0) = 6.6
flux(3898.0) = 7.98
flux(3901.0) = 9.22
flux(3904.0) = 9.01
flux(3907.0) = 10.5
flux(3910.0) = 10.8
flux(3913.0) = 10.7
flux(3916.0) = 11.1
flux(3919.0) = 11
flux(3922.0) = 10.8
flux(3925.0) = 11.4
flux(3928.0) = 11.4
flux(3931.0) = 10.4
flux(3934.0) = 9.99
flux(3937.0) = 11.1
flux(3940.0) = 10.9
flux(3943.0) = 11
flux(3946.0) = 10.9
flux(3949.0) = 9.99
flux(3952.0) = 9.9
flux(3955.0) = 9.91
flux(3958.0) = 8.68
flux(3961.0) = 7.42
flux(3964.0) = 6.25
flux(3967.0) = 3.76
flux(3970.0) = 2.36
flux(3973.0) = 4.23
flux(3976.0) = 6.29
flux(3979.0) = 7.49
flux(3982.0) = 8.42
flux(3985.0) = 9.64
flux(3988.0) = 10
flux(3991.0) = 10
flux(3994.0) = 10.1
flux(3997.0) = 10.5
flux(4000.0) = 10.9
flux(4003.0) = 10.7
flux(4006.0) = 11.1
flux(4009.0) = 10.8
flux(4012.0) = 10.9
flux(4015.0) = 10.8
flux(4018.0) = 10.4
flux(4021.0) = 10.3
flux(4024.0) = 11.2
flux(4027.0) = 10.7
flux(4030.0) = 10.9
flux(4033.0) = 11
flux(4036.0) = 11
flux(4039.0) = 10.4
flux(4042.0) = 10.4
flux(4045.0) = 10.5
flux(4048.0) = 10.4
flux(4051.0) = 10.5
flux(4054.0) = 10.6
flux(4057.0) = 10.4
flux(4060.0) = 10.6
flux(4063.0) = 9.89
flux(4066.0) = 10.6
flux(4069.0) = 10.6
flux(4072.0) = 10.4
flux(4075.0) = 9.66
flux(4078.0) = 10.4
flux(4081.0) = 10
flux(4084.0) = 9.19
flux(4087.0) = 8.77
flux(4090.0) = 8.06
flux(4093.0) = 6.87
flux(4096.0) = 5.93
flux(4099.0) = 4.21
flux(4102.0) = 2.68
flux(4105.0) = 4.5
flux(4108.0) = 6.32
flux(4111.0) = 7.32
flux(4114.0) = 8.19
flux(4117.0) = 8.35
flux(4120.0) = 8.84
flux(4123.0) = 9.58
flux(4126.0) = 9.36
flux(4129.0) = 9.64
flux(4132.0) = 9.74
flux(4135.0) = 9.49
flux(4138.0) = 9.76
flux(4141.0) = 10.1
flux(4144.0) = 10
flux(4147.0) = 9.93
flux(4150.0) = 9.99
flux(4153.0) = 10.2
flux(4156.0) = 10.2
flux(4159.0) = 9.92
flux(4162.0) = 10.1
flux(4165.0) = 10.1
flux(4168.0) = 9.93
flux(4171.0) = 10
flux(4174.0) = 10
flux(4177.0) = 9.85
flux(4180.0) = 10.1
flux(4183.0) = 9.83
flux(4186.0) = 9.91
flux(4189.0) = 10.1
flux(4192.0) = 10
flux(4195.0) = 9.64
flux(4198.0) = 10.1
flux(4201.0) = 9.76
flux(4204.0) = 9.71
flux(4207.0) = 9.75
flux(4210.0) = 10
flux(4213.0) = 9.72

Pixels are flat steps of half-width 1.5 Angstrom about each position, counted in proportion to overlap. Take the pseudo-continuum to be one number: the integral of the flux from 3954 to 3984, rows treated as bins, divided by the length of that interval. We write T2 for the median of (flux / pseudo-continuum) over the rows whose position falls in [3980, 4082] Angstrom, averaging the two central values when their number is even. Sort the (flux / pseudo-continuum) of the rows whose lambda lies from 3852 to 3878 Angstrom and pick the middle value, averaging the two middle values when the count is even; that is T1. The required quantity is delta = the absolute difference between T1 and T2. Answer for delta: 0.03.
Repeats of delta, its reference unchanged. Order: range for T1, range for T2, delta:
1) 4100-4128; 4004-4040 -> 0.41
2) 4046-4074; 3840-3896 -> 0.21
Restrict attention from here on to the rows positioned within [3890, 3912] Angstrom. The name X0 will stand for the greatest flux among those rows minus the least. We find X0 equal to 6.2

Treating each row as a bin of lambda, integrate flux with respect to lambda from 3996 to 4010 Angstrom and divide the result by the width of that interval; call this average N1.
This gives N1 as 10.8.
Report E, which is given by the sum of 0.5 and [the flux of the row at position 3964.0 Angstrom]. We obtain 7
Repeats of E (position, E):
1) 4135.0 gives 10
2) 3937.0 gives 12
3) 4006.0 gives 12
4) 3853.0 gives 11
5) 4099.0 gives 5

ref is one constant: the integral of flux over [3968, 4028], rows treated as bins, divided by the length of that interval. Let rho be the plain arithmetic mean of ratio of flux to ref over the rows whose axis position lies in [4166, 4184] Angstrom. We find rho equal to 1.07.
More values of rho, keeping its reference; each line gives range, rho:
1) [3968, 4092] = 1.05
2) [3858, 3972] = 0.97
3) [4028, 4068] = 1.14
